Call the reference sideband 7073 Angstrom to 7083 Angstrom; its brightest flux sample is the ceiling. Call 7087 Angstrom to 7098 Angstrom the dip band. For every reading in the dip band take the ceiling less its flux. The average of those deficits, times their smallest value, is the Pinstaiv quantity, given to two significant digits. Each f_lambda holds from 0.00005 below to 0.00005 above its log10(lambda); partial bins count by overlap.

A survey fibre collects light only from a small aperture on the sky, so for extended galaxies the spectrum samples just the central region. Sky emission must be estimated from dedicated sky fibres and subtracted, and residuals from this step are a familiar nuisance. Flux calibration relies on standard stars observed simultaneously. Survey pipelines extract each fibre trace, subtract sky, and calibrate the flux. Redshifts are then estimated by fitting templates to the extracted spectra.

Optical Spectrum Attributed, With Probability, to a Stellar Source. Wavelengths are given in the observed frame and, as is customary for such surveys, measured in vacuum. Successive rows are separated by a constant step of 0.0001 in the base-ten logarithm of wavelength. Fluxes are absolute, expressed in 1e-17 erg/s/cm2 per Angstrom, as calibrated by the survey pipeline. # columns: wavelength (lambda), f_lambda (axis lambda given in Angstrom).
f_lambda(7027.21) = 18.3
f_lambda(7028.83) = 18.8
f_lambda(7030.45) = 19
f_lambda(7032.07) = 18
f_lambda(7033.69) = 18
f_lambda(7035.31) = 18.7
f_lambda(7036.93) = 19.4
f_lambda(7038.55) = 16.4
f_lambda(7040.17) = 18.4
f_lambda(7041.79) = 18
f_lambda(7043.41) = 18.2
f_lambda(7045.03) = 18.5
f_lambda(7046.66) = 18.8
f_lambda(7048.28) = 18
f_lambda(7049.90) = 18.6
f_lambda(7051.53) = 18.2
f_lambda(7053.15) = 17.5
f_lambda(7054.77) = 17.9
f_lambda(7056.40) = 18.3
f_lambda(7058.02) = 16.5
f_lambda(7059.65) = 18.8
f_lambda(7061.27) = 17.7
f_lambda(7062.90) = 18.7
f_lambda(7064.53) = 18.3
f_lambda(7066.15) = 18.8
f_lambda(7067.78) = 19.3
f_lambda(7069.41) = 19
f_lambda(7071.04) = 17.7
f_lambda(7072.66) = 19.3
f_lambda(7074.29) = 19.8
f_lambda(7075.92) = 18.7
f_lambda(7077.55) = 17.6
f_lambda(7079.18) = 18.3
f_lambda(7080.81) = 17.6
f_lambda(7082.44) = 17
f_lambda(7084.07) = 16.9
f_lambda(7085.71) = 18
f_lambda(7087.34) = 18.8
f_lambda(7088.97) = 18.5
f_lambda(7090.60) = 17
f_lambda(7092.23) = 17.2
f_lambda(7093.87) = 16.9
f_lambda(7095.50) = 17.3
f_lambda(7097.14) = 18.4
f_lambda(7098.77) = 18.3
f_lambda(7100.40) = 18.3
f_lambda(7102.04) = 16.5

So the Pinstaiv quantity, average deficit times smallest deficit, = 2.1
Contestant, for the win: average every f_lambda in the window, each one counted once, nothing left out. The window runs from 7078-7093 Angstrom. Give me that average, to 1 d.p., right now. 17.7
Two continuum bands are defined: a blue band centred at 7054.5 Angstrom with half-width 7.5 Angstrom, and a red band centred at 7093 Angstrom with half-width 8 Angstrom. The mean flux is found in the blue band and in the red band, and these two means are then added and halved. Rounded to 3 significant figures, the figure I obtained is 17.9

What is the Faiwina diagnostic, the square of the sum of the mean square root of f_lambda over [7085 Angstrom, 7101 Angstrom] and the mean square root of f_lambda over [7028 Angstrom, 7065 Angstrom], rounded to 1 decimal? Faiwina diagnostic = 72.1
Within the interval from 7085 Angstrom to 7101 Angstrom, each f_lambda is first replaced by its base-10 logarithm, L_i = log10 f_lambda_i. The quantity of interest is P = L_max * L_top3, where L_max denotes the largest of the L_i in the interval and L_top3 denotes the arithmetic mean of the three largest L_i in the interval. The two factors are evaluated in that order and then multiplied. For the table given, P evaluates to 1.62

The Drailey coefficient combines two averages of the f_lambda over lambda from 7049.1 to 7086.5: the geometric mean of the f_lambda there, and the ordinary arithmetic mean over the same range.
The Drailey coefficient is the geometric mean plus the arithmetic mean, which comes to 36.4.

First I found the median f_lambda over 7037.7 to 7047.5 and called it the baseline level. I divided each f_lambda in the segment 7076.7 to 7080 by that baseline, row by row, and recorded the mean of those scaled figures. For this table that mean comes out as 0.98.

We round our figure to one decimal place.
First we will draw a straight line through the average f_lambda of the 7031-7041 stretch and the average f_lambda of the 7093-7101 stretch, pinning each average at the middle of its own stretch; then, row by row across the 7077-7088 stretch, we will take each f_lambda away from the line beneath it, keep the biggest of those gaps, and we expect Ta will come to 1.0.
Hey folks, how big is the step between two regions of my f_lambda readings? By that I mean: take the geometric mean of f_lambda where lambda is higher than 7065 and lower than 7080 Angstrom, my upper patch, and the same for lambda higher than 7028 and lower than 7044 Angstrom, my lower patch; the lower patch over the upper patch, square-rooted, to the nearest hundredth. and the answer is 0.99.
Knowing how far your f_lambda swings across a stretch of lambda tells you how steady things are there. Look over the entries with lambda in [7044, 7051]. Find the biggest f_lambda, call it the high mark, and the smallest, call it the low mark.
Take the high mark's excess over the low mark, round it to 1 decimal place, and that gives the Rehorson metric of 0.8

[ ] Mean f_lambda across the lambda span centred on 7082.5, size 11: 17.7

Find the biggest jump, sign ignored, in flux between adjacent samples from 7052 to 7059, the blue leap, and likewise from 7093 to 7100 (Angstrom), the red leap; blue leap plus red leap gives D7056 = 2.9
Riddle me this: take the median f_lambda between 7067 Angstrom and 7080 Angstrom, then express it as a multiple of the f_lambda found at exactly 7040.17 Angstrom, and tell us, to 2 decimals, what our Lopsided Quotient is 1.02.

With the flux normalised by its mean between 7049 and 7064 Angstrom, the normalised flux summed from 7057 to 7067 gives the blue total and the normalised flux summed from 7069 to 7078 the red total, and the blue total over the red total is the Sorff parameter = 0.97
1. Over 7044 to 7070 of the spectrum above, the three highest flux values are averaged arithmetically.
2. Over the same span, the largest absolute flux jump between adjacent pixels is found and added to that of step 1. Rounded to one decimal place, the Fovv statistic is 21.3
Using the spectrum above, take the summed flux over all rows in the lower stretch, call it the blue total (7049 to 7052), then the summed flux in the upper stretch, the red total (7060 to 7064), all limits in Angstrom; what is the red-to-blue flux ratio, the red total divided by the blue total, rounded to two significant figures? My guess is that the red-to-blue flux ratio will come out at 0.99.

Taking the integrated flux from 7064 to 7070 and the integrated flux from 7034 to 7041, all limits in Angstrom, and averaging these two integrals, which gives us 120.4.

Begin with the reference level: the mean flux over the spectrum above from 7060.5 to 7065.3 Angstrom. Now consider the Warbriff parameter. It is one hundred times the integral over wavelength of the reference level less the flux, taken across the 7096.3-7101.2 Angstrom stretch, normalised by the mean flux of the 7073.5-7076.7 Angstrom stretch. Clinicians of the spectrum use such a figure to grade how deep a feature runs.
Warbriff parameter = -3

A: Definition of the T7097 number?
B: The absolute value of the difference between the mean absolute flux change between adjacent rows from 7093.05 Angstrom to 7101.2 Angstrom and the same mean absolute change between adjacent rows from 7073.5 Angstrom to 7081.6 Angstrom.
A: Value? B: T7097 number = 0.50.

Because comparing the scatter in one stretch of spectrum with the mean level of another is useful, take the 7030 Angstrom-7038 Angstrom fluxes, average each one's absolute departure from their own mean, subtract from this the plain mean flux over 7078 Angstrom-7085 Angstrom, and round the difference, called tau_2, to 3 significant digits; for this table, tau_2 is -17.0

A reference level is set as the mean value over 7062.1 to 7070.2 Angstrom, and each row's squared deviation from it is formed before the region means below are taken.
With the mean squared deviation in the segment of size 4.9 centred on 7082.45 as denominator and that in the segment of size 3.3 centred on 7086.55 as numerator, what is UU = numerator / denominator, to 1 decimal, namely 0.1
